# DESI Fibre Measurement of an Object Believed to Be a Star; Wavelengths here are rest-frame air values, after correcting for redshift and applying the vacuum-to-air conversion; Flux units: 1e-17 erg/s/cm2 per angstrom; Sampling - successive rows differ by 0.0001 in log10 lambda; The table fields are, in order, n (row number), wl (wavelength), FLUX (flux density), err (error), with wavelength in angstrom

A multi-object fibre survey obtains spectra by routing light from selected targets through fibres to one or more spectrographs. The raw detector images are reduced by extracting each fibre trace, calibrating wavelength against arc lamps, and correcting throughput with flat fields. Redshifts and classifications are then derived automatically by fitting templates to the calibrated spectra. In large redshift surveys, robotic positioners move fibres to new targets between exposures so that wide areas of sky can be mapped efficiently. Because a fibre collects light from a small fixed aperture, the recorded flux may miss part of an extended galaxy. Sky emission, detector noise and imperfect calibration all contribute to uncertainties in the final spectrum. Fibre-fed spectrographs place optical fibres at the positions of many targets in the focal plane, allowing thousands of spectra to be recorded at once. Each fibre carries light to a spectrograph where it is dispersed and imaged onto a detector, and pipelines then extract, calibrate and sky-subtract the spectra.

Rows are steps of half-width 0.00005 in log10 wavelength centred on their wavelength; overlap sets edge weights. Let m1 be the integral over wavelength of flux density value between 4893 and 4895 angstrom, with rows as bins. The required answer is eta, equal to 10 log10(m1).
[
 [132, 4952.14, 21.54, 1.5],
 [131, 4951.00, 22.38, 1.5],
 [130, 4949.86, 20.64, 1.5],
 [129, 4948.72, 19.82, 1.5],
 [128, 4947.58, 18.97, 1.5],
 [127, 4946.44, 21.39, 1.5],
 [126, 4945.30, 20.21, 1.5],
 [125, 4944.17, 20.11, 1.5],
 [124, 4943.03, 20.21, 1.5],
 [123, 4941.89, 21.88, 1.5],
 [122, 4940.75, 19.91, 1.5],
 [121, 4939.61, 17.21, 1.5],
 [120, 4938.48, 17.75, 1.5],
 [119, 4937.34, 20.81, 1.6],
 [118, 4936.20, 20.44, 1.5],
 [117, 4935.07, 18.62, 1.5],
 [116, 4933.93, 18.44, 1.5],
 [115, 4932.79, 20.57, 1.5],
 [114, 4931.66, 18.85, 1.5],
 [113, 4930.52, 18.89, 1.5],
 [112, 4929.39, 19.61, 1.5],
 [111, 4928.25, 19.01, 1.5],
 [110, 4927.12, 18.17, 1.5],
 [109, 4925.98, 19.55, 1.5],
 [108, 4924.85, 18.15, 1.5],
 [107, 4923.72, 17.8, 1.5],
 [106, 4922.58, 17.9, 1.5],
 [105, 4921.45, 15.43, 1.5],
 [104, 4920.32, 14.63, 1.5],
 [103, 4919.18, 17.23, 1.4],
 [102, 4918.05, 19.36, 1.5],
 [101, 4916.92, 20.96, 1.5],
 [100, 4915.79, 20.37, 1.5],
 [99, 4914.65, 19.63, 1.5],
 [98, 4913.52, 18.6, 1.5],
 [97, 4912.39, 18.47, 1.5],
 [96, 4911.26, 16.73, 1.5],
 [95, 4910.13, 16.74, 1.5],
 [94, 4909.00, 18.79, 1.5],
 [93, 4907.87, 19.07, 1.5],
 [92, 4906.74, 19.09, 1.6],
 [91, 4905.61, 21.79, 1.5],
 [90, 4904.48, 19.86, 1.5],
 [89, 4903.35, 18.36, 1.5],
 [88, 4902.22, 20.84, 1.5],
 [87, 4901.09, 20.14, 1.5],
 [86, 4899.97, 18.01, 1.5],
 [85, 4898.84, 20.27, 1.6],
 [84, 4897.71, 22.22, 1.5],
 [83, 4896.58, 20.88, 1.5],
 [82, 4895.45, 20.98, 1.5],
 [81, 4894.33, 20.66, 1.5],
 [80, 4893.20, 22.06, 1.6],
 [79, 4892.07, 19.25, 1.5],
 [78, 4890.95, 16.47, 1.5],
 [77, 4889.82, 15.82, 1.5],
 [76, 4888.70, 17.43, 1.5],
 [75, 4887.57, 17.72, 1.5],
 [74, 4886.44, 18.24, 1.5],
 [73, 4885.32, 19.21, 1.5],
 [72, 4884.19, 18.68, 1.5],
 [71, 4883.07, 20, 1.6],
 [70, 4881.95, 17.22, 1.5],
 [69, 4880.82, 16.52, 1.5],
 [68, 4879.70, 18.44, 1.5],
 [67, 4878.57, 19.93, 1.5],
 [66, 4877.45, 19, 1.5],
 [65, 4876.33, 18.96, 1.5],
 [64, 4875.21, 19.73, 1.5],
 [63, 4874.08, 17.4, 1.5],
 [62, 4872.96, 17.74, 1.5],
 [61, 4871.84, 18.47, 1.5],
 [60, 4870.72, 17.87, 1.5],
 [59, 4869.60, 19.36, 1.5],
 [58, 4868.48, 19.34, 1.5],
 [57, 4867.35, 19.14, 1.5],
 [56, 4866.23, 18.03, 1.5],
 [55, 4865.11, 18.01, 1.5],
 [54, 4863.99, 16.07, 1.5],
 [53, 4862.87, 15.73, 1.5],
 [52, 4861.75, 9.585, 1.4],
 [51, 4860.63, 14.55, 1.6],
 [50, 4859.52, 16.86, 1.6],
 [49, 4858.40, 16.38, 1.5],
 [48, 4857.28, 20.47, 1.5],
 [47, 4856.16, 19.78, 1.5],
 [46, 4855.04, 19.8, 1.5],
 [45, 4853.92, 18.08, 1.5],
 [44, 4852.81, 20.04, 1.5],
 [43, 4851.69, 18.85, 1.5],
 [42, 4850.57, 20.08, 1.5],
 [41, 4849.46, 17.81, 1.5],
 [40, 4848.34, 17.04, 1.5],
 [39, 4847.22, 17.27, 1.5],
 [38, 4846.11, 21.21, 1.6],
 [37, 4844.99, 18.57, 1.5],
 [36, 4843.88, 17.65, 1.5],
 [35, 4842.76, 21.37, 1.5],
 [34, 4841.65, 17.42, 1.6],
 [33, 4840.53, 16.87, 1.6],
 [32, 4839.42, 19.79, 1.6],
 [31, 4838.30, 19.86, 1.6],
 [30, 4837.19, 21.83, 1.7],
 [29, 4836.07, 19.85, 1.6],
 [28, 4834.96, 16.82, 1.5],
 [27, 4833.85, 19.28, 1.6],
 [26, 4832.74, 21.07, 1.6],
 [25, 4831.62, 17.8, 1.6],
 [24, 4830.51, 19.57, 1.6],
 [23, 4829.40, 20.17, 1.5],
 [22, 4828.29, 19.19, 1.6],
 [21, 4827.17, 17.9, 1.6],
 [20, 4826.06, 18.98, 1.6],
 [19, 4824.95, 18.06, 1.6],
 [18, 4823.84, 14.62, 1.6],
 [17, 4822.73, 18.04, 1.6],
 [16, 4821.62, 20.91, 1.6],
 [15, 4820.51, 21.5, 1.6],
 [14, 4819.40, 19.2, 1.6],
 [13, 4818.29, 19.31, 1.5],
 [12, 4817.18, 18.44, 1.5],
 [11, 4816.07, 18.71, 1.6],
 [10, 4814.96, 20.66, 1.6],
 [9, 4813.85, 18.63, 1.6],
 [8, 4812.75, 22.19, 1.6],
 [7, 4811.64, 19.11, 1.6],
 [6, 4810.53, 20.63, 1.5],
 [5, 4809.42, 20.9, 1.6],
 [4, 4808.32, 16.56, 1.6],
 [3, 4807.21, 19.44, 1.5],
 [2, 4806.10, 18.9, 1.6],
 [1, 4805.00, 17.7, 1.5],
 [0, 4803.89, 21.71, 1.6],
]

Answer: 16.3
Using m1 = 42.5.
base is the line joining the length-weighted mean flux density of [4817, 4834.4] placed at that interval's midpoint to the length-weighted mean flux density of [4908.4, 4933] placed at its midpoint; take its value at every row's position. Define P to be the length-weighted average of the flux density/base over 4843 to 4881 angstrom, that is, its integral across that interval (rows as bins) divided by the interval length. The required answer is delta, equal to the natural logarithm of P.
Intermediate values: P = 0.96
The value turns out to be -0.037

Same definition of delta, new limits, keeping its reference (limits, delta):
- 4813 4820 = 0.013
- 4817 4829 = -0.014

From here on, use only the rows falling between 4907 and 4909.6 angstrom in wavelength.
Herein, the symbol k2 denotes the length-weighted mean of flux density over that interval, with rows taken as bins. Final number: 18.9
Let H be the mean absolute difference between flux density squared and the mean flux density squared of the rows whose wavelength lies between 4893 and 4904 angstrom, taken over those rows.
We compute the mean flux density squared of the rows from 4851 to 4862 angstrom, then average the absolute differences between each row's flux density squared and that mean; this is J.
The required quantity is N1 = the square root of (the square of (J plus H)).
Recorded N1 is 120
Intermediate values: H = 40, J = 80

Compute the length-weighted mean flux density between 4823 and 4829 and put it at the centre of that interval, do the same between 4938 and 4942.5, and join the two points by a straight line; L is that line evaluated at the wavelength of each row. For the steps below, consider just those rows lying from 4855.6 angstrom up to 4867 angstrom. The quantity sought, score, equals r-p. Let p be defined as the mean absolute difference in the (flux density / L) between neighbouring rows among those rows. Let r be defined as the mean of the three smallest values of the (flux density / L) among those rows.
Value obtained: 0.60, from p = 0.13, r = 0.73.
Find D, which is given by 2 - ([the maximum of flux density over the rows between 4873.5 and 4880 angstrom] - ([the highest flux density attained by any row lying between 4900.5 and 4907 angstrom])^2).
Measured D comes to 457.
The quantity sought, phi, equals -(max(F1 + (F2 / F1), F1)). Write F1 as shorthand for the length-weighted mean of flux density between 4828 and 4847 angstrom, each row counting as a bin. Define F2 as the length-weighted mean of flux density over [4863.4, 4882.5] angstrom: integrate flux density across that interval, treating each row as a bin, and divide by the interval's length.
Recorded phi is -20.2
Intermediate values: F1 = 19.3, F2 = 18.3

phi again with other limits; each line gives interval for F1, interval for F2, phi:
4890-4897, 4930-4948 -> -20.8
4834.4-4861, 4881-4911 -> -19.7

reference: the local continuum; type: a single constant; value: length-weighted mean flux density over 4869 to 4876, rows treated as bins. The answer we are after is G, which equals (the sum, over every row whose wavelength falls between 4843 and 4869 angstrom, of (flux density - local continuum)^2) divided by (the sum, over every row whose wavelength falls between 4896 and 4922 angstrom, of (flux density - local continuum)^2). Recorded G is 1.6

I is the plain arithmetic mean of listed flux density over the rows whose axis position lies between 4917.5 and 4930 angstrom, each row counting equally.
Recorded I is 17.9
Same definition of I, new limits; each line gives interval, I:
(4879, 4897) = 18.7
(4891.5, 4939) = 19.2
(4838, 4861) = 18.6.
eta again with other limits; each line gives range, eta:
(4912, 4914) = 15.7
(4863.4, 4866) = 16.5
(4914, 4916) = 16.0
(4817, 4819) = 15.8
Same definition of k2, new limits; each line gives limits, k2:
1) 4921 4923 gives 16.7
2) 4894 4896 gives 20.9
